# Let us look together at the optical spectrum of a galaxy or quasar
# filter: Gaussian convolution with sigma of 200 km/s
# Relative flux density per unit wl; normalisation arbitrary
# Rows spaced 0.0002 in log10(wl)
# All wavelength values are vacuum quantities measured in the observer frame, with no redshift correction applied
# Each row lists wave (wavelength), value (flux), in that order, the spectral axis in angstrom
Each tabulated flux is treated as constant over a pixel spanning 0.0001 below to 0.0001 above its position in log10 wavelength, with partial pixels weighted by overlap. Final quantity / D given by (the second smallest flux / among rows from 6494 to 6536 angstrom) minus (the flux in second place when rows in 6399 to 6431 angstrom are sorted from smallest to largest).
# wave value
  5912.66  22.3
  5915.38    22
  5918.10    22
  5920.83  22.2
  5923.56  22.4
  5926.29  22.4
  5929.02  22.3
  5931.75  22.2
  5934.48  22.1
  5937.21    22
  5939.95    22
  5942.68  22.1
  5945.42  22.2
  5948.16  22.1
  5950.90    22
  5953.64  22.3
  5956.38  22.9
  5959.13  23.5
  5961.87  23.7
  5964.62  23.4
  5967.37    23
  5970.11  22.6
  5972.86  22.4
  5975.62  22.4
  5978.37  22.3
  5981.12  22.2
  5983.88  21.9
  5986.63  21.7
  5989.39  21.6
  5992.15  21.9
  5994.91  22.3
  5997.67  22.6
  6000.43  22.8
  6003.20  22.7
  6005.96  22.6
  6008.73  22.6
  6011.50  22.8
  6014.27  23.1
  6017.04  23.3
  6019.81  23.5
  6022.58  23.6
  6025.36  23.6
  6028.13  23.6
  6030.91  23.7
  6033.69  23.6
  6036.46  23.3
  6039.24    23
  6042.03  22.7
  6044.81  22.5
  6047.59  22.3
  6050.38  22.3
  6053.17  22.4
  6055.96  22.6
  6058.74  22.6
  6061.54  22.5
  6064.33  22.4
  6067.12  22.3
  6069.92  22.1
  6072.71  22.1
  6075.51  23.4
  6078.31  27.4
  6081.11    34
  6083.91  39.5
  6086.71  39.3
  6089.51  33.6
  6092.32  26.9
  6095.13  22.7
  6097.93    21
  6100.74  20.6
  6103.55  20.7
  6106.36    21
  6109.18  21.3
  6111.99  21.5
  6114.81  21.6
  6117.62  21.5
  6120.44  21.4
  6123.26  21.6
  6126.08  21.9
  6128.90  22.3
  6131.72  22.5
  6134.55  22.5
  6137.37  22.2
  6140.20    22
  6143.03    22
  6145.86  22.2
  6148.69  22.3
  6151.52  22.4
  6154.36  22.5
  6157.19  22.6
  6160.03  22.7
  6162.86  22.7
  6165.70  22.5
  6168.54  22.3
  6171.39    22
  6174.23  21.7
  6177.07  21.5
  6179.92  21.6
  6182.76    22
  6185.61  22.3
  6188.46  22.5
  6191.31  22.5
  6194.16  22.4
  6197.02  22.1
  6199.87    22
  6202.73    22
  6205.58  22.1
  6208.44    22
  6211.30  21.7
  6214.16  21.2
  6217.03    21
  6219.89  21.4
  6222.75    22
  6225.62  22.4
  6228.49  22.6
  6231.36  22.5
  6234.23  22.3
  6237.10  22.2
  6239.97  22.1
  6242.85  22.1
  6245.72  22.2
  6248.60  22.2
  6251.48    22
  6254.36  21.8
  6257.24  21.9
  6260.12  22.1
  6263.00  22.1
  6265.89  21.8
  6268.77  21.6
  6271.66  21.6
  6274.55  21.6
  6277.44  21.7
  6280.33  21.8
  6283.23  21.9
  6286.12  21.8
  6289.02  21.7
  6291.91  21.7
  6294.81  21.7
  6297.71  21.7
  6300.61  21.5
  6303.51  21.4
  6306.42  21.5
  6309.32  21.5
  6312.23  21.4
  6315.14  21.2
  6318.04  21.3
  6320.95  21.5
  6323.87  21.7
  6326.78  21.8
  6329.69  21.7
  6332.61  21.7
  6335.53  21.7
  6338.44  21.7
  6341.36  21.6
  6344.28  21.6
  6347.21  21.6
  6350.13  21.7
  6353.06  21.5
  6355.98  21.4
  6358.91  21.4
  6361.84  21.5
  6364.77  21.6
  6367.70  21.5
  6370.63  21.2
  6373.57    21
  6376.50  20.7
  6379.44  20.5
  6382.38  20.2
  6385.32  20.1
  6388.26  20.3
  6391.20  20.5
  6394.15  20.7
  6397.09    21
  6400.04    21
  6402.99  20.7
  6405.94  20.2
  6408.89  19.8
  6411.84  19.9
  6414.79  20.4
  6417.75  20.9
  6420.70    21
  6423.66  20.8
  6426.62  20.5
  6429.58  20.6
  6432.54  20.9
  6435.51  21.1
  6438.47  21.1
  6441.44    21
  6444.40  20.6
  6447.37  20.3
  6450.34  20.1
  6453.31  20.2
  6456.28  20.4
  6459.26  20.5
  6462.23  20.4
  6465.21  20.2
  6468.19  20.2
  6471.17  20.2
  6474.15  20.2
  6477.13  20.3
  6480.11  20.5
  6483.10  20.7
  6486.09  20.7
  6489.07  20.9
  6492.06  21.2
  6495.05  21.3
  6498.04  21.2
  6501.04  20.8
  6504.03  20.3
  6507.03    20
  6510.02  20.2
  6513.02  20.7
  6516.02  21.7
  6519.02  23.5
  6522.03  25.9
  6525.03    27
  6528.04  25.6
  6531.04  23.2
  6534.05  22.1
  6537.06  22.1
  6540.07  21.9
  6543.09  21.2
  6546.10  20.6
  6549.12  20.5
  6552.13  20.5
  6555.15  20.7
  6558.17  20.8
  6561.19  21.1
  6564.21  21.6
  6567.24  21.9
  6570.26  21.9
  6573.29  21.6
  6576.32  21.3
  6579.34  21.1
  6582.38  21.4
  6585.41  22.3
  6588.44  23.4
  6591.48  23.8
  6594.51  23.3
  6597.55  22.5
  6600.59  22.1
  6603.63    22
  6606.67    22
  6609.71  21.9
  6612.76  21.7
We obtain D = 0.3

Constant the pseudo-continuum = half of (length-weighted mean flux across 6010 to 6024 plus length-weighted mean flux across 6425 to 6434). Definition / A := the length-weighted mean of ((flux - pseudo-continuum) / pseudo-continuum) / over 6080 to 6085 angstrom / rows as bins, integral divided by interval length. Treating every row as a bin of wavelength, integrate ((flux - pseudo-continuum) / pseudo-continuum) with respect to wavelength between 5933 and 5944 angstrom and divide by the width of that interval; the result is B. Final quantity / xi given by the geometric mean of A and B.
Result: 0.053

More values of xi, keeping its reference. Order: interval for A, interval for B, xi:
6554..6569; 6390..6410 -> 0.045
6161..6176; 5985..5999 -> 0.006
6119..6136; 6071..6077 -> 0.011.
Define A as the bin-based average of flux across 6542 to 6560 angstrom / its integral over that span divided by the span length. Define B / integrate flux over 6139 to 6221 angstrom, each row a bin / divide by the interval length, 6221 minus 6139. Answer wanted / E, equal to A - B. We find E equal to -1.36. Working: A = 20.7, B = 22.1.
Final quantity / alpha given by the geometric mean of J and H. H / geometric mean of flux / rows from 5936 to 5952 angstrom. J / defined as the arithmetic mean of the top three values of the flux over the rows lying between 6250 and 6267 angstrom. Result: 22.1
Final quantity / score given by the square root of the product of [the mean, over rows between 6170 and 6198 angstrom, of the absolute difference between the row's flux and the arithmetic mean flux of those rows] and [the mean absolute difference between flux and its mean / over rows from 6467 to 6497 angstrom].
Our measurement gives 0.3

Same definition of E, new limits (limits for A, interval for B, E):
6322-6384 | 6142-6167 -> -1.05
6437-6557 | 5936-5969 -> -1.33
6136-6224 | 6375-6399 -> 1.57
